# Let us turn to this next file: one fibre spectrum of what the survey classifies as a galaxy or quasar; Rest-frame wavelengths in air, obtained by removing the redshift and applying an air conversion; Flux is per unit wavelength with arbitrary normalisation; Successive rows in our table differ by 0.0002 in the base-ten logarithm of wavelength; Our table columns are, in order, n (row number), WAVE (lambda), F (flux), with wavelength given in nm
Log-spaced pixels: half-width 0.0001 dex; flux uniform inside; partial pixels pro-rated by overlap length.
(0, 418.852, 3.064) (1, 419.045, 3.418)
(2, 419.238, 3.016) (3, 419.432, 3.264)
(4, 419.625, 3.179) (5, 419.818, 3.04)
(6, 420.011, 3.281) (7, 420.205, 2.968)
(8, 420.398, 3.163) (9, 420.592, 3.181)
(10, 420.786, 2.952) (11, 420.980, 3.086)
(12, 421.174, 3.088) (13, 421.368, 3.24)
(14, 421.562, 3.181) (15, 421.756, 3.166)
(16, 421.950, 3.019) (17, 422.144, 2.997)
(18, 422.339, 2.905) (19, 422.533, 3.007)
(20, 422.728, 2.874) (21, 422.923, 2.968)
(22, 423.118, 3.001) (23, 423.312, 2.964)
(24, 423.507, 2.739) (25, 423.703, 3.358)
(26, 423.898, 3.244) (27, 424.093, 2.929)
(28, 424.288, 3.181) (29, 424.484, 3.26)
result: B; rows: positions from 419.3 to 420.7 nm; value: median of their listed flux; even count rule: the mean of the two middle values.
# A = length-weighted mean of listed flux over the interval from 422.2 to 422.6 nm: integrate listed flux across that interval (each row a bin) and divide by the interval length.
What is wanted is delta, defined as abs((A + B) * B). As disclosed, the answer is 19.5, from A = 2.96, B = 3.18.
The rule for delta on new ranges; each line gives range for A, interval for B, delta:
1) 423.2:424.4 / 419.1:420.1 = 19.9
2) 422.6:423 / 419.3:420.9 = 19.3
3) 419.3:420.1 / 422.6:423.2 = 18.3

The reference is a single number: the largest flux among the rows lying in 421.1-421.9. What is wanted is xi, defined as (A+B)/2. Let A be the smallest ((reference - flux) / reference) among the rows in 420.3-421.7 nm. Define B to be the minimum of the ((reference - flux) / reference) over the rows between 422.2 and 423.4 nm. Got 0.04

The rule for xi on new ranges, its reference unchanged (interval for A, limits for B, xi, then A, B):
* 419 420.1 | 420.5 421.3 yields -0.02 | -0.055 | 0.018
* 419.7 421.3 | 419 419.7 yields -0.03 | -0.013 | -0.055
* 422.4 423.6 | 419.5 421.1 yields 0.03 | 0.072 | -0.013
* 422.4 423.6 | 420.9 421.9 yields 0.04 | 0.072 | 0.000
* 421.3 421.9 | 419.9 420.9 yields -0.01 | 0.000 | -0.013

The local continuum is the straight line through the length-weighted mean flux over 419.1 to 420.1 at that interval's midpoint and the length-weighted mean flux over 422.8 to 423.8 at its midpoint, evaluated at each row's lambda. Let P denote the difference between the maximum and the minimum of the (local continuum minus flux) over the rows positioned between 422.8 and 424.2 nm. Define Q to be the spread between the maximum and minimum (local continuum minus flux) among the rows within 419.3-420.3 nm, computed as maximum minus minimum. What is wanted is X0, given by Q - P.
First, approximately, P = 0.628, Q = 0.30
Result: -0.32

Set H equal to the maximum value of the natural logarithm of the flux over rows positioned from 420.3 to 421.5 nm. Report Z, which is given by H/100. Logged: 0.0118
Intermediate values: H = 1.18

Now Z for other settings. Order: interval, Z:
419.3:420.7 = 0.0119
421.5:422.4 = 0.0116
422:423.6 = 0.0110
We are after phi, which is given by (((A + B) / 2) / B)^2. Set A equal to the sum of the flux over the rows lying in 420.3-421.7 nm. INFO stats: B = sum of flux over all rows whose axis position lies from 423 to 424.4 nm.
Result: 1.02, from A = 22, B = 21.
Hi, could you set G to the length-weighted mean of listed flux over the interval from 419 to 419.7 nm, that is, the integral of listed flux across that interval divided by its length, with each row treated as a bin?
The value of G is 3.20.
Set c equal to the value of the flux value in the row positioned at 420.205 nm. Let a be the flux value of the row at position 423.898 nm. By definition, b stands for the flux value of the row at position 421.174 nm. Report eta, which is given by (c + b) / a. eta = 1.87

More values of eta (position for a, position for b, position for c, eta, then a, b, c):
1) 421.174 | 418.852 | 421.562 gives 2.02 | 3.088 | 3.064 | 3.181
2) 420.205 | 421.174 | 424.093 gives 2.03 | 2.968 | 3.088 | 2.929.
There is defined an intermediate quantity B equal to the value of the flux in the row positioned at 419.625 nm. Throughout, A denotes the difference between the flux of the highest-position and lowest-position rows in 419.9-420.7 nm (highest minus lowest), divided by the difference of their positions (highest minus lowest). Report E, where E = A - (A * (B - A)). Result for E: 0.4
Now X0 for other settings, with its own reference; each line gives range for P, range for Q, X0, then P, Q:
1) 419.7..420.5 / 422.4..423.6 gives -0.06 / 0.304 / 0.24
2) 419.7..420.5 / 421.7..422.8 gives -0.06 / 0.304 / 0.25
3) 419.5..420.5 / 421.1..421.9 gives -0.14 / 0.304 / 0.16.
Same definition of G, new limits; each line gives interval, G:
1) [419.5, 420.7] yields 3.14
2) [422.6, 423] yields 2.92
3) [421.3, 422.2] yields 3.13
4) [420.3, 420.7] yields 3.16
